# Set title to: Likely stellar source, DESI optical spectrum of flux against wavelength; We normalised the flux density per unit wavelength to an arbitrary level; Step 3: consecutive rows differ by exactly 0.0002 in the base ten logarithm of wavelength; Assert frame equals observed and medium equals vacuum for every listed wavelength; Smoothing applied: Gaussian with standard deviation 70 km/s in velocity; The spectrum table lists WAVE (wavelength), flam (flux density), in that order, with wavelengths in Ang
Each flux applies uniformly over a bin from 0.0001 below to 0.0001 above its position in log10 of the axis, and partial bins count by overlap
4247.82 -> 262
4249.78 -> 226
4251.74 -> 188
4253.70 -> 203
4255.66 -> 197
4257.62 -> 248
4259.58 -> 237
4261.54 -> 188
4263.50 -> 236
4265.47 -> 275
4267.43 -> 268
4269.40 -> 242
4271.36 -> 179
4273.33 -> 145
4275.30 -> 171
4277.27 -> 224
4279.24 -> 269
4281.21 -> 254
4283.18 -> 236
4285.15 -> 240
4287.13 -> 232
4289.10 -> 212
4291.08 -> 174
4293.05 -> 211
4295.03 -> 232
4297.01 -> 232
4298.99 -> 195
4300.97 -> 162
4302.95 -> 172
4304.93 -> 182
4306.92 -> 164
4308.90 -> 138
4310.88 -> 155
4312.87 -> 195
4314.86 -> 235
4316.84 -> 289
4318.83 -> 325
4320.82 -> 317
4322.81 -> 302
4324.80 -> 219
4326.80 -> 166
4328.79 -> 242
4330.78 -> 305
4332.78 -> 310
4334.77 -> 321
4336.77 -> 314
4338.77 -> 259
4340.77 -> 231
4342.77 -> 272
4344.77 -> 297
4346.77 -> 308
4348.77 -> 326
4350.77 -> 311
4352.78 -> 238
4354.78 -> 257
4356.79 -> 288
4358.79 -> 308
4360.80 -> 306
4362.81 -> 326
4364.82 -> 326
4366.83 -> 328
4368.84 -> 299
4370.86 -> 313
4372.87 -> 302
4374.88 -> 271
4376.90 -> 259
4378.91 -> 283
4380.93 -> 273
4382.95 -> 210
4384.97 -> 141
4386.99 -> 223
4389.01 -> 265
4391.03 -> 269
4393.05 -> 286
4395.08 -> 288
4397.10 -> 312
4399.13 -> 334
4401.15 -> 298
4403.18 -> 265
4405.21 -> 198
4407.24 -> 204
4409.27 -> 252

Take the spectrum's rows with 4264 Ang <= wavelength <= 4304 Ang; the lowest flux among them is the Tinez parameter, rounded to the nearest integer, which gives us 145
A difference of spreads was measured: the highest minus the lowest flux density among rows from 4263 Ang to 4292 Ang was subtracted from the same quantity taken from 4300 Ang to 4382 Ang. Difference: 60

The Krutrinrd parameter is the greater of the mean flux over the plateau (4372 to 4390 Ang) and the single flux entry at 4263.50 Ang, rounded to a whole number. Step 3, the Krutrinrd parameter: 247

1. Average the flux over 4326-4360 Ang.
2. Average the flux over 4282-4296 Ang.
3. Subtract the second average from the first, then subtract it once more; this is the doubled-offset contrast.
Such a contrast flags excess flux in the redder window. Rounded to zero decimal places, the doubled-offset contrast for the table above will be -160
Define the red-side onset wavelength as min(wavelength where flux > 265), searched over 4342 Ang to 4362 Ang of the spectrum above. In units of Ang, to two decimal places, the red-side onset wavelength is 4342.77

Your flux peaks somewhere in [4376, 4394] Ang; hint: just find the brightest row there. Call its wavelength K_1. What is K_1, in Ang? 4393.05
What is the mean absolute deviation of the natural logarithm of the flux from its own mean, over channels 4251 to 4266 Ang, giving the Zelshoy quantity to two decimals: 0.12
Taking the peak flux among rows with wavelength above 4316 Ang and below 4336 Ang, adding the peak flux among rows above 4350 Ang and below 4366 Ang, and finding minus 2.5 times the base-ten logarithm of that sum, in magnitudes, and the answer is -7.03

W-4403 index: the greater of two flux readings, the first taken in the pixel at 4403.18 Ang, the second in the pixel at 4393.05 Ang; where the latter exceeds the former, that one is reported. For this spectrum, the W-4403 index 286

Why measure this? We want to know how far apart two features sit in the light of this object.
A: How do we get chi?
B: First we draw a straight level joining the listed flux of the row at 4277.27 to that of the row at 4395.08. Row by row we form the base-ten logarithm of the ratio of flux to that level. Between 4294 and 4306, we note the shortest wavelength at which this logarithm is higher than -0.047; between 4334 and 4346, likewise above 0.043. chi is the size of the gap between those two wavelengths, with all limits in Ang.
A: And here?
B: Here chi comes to 39.7 Ang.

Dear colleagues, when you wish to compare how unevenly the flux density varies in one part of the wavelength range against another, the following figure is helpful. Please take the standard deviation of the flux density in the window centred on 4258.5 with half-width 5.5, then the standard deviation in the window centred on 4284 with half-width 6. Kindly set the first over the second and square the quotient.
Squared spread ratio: 1.7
